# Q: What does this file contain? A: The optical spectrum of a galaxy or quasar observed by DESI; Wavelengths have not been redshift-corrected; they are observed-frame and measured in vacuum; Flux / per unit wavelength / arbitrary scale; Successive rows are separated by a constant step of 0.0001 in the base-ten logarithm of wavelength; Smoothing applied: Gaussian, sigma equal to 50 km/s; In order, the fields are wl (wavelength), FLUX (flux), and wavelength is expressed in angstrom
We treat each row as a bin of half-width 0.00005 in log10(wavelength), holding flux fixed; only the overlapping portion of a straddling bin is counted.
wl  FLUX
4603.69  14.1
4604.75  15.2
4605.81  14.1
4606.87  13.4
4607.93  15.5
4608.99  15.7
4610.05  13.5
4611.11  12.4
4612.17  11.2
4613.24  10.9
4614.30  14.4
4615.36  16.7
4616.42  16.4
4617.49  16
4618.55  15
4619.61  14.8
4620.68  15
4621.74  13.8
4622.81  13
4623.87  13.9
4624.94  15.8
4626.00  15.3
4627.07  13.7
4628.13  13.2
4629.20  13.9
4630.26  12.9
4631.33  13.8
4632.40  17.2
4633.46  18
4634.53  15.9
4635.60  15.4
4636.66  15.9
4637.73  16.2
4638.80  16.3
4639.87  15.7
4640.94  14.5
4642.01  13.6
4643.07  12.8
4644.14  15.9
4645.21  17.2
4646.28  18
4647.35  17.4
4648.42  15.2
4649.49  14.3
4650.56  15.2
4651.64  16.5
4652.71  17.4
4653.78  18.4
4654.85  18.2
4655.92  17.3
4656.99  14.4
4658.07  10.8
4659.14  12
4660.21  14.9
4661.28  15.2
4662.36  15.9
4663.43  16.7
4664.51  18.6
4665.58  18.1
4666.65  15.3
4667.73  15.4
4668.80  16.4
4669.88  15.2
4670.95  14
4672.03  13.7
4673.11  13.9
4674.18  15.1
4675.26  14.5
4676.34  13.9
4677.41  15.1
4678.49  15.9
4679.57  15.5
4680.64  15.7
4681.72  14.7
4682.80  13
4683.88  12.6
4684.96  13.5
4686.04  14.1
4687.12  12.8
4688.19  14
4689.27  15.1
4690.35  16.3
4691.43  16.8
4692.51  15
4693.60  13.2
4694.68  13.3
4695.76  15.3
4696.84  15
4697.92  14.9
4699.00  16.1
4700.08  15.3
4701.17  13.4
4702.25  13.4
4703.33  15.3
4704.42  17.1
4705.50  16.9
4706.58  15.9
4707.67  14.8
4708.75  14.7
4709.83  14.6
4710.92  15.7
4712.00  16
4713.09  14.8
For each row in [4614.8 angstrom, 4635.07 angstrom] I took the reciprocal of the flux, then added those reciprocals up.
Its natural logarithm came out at 0.248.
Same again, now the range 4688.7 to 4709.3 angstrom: 0.233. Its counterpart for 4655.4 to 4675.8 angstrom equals 0.244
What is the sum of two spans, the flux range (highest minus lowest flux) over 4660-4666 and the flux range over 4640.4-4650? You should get 8.9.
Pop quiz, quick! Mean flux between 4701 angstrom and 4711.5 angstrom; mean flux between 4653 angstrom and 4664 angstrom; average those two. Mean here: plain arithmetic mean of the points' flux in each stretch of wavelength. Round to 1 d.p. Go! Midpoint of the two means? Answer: 15.3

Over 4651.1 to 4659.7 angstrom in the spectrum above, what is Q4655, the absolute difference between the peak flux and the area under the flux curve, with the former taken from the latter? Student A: 116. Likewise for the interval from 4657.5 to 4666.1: 113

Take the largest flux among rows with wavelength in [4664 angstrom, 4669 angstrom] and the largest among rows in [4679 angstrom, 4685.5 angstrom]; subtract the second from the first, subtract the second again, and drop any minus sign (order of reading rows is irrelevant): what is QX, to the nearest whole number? 13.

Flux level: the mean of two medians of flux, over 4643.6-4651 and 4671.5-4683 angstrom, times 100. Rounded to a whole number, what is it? 1530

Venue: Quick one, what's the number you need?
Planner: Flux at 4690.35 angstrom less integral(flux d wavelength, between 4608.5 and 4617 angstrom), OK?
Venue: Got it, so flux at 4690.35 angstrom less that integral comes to -102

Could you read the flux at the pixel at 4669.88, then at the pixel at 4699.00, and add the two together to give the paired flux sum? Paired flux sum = 31.3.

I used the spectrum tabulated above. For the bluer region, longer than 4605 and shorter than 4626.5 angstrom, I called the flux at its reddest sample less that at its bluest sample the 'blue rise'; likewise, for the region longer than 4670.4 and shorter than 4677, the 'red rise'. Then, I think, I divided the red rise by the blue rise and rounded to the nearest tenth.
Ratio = -0.1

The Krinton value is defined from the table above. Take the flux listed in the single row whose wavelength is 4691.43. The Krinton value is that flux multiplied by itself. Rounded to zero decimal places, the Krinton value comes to 282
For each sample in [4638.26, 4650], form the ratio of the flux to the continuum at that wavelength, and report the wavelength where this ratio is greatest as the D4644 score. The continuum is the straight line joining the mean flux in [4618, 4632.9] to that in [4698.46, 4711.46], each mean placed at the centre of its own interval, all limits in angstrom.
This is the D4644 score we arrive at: 4646.28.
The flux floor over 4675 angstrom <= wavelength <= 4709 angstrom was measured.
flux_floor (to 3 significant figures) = 12.6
